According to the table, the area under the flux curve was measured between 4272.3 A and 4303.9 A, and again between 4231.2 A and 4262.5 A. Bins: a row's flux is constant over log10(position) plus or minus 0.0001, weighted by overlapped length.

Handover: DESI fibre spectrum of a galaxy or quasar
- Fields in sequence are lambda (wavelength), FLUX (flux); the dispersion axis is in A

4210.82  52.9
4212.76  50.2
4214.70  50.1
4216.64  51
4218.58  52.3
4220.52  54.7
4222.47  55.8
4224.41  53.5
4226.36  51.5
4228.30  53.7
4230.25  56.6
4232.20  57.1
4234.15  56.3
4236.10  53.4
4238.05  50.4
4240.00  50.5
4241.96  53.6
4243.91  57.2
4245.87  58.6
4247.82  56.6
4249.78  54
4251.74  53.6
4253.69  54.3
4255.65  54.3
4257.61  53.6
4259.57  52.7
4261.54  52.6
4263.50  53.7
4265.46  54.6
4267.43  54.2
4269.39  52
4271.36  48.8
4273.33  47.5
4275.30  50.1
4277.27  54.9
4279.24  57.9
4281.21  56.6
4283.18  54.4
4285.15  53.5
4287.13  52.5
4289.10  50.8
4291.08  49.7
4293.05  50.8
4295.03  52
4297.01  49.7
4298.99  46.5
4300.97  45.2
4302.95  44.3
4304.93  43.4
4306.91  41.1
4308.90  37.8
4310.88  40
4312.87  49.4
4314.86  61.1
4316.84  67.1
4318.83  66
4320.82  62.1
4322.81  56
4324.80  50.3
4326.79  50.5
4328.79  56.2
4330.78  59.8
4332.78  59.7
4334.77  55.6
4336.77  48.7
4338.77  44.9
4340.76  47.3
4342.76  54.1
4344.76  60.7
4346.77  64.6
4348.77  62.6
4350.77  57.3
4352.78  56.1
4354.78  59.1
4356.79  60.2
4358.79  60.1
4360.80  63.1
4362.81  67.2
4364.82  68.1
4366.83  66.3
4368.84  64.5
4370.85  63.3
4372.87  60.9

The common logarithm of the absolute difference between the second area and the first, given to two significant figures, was 1.9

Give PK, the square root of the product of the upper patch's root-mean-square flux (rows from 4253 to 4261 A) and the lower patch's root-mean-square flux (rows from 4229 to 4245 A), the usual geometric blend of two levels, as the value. 54.1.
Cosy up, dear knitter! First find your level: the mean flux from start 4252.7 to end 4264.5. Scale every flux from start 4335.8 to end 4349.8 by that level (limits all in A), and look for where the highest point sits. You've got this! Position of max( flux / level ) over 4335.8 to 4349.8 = 4346.77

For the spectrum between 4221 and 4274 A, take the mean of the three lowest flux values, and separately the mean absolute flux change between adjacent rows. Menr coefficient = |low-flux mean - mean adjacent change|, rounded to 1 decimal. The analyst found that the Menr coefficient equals 47.3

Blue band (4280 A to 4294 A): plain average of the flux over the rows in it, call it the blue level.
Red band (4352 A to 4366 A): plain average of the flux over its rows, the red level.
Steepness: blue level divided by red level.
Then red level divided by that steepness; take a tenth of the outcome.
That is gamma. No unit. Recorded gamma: 7.3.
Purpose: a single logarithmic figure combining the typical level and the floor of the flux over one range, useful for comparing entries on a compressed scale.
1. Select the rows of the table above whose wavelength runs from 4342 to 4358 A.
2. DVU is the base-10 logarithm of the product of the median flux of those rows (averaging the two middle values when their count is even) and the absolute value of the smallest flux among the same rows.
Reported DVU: 3.51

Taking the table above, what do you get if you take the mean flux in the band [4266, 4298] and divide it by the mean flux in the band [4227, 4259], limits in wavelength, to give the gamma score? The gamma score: 0.96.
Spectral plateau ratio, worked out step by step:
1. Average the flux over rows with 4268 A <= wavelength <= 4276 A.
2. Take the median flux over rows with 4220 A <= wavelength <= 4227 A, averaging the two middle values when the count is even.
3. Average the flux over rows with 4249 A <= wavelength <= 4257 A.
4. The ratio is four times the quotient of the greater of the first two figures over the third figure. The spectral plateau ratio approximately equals 4.0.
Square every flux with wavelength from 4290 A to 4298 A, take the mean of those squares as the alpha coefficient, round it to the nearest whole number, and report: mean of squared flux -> 2556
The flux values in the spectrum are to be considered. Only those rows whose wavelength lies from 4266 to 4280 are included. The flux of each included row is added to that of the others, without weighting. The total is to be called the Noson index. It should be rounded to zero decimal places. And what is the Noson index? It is 365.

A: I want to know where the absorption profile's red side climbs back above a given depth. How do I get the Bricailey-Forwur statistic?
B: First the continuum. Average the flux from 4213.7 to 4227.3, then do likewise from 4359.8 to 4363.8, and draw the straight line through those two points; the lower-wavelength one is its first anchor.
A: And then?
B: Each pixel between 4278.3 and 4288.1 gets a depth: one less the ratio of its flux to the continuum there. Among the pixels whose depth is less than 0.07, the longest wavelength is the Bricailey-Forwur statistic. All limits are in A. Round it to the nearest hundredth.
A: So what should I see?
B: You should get 4283.18 A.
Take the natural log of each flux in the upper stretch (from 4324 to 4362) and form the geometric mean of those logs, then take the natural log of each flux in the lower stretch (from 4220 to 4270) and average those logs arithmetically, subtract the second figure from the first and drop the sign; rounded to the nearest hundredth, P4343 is 0.03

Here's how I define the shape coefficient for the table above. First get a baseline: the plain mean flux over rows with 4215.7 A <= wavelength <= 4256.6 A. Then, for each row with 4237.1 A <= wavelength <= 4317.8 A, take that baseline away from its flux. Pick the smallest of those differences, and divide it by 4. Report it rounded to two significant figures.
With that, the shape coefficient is -4.1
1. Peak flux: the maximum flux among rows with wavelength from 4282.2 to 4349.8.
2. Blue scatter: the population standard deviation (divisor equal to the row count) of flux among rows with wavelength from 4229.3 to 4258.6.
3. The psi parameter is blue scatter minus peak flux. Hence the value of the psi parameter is -64.8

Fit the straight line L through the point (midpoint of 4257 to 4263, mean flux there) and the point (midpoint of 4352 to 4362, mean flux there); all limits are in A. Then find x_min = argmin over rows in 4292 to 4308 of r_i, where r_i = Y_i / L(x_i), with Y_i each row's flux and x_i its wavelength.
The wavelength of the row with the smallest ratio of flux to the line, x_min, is 4306.91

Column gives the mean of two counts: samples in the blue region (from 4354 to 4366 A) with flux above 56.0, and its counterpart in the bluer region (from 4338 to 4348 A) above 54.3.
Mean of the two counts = 4.0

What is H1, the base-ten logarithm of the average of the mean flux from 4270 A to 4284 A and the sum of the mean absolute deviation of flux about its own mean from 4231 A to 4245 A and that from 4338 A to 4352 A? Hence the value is 1.487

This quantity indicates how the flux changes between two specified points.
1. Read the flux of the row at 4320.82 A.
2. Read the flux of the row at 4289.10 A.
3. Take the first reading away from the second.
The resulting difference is -11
